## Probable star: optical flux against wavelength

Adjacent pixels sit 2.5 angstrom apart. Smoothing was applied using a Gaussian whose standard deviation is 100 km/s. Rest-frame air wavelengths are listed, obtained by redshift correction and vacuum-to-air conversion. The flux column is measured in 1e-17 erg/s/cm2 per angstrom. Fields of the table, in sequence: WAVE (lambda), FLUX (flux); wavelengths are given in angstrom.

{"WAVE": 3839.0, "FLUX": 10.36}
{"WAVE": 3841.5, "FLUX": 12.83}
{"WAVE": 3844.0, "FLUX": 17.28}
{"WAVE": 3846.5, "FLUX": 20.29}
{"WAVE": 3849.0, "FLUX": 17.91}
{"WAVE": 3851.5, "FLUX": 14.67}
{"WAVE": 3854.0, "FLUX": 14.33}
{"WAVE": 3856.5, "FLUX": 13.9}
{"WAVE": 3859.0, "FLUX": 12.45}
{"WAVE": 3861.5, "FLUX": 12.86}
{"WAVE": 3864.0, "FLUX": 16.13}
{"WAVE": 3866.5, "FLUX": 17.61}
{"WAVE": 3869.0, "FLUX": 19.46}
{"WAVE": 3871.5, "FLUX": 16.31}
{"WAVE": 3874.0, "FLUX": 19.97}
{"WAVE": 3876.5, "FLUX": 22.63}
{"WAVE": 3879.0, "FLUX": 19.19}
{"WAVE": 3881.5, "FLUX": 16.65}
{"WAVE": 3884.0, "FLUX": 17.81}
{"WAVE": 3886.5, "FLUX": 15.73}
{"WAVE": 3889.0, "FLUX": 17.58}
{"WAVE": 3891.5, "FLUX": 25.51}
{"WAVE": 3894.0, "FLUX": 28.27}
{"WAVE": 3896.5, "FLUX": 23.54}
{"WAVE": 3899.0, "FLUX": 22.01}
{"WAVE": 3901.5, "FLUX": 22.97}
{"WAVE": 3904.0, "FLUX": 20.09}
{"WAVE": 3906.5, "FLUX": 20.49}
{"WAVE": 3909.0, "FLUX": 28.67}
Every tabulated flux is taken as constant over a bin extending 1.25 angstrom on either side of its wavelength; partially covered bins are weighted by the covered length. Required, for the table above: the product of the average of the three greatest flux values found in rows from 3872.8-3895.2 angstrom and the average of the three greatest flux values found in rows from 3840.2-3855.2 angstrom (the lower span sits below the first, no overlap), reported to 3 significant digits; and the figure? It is 471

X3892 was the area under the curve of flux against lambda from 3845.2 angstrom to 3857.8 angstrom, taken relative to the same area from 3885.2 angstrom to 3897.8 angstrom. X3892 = 0.733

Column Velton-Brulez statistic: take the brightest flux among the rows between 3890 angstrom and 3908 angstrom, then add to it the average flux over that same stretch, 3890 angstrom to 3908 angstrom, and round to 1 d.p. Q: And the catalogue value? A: 51.5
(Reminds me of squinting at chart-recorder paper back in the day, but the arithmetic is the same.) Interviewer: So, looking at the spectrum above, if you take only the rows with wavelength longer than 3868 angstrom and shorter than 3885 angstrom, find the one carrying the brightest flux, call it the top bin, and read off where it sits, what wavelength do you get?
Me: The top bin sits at 3876.5 angstrom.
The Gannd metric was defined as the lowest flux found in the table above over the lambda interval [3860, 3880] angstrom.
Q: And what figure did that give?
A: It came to 12.86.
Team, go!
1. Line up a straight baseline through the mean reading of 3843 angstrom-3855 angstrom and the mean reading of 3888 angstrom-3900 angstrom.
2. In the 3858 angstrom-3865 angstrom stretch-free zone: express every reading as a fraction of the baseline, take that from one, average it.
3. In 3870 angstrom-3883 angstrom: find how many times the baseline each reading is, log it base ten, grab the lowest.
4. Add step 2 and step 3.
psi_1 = 0.15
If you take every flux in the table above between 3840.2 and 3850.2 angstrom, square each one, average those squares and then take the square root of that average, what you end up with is 17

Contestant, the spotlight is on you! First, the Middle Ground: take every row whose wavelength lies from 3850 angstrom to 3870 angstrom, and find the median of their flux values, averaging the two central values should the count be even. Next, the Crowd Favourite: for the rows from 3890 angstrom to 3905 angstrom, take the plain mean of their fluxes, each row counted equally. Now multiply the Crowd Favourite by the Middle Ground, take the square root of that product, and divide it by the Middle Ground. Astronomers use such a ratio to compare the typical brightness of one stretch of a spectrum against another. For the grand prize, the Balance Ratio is 1.28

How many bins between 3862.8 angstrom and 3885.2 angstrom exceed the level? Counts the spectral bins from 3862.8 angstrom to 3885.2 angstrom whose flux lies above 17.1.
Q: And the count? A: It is 6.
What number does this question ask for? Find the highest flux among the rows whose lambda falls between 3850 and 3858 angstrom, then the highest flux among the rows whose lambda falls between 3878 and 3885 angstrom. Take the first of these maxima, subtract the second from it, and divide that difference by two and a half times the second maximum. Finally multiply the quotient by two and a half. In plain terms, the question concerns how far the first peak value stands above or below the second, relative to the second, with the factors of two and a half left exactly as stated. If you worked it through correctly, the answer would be -0.24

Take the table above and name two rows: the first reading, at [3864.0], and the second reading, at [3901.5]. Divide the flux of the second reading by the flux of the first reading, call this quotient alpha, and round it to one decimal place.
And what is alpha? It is 1.4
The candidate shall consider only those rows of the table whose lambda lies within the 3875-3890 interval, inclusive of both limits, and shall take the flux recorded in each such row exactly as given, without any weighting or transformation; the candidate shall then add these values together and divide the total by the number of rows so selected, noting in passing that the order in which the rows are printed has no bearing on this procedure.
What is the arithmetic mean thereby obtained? 18.3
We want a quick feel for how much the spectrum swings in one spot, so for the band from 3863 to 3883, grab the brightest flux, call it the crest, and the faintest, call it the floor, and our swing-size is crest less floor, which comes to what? 6.5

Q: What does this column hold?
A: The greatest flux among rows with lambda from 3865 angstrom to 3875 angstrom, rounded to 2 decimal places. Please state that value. 19.97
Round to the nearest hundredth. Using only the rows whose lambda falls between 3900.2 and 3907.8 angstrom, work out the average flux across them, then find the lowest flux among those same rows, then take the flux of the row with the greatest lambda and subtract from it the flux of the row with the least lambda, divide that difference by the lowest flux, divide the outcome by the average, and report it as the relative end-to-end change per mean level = -0.01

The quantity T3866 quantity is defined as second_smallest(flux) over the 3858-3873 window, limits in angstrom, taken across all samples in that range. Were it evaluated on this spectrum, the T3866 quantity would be 12.86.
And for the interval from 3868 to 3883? 16.65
